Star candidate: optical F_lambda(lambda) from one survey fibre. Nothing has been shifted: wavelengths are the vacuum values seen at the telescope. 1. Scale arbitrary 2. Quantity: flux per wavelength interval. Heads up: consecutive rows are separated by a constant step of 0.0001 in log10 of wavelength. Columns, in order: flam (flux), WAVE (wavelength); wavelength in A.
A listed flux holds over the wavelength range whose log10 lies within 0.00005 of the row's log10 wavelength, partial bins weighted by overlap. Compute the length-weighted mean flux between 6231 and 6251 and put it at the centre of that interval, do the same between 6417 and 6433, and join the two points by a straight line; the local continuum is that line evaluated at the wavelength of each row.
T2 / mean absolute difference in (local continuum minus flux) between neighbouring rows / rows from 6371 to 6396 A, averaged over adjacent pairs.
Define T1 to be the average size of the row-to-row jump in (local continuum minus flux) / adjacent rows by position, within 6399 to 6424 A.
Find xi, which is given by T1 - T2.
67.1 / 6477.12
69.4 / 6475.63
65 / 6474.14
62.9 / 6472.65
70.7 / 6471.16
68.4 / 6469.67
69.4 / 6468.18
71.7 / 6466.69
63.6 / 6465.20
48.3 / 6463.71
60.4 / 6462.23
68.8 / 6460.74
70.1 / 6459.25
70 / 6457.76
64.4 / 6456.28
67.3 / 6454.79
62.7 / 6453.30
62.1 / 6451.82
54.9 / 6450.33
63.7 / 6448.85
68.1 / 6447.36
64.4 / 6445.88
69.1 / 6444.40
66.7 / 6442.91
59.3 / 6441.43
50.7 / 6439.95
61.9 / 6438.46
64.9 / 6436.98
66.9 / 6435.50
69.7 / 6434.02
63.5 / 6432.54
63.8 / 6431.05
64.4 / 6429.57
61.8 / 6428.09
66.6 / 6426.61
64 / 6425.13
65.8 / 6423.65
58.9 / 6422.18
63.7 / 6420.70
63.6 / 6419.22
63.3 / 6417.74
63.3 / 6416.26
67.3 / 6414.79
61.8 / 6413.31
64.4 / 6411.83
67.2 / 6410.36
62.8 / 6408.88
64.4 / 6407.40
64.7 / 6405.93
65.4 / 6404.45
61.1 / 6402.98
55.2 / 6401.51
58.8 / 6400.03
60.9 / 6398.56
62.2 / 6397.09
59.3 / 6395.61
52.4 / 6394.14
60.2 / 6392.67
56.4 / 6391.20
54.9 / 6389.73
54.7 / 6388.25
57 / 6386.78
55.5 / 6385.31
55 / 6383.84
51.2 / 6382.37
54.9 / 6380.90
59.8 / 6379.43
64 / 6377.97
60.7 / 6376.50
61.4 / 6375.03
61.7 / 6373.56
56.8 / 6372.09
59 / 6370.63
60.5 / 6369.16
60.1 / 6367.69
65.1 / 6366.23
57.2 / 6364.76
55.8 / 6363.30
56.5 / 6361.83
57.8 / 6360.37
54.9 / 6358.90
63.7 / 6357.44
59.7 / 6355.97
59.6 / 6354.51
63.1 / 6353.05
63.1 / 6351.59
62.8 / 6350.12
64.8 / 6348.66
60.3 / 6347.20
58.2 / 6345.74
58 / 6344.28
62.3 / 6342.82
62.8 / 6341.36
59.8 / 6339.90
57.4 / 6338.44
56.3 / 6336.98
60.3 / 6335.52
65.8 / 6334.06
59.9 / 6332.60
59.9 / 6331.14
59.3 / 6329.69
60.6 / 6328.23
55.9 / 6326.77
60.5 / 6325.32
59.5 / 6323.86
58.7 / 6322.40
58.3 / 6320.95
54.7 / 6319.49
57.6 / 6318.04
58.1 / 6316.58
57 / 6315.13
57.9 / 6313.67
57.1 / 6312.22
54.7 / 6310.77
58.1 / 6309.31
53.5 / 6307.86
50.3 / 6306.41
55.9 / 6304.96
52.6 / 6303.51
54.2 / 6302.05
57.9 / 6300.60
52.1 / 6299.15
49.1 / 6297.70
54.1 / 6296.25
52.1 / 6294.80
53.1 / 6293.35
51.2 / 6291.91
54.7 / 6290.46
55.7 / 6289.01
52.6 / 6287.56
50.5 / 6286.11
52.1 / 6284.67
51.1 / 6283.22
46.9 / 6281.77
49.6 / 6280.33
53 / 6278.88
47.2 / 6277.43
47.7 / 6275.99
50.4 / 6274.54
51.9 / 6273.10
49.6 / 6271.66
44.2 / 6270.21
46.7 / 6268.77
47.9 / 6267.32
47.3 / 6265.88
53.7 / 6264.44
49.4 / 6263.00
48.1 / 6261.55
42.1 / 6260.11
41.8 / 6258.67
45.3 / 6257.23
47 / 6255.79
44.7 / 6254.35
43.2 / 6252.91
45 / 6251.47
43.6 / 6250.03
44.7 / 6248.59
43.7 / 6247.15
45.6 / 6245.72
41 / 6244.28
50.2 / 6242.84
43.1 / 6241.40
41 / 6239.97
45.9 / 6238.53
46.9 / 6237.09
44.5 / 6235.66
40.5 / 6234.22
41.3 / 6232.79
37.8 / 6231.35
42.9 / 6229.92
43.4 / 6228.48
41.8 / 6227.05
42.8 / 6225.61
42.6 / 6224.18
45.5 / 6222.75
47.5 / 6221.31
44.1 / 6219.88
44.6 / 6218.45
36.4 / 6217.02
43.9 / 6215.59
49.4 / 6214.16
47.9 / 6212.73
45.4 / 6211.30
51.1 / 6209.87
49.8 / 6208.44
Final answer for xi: -0.1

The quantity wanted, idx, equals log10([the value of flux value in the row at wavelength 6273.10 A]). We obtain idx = 1.72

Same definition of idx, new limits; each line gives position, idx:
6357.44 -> 1.80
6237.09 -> 1.67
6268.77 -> 1.67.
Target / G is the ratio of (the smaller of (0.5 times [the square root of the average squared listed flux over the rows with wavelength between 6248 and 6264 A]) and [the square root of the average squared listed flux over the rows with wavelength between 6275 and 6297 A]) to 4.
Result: 5.6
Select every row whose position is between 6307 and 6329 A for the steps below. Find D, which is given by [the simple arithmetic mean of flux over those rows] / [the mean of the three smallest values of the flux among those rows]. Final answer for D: 1.06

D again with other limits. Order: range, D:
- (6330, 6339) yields 1.04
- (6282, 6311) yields 1.07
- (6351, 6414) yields 1.13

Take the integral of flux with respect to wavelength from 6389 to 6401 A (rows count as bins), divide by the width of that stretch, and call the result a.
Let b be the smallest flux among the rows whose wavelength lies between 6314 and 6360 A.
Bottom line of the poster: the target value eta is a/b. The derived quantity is 1.06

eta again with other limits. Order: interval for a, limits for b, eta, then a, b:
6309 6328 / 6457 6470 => 1.19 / 57.6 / 48.3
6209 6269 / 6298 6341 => 0.89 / 44.8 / 50.3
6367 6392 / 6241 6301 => 1.41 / 57.8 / 41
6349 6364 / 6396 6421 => 1.08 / 59.8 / 55.2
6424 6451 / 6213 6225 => 1.75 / 63.6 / 36.4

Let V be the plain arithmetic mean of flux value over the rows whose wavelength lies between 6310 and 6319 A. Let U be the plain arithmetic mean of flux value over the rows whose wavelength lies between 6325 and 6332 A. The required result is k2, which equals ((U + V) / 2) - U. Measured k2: -1.1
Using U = 59.2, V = 57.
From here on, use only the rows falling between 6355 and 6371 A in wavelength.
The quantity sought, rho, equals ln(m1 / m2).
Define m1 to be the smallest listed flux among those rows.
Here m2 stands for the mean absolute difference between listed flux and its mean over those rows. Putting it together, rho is 3.1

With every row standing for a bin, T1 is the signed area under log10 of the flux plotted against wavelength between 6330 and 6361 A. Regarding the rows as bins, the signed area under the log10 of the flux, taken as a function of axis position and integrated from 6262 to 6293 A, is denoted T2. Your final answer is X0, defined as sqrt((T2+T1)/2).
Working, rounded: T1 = 55.2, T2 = 52.7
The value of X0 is 7.35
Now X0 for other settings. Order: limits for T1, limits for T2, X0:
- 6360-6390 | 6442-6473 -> 7.39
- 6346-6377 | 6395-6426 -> 7.45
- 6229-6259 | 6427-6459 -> 7.31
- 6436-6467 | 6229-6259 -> 7.25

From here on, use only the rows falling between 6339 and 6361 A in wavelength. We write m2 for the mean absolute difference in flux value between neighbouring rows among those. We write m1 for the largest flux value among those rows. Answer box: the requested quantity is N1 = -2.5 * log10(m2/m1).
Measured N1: 3.50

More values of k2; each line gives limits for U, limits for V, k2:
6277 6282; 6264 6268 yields 0.2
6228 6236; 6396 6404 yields 9.0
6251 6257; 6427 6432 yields 9.2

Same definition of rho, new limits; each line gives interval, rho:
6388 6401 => 2.9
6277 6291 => 3.0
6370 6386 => 2.8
